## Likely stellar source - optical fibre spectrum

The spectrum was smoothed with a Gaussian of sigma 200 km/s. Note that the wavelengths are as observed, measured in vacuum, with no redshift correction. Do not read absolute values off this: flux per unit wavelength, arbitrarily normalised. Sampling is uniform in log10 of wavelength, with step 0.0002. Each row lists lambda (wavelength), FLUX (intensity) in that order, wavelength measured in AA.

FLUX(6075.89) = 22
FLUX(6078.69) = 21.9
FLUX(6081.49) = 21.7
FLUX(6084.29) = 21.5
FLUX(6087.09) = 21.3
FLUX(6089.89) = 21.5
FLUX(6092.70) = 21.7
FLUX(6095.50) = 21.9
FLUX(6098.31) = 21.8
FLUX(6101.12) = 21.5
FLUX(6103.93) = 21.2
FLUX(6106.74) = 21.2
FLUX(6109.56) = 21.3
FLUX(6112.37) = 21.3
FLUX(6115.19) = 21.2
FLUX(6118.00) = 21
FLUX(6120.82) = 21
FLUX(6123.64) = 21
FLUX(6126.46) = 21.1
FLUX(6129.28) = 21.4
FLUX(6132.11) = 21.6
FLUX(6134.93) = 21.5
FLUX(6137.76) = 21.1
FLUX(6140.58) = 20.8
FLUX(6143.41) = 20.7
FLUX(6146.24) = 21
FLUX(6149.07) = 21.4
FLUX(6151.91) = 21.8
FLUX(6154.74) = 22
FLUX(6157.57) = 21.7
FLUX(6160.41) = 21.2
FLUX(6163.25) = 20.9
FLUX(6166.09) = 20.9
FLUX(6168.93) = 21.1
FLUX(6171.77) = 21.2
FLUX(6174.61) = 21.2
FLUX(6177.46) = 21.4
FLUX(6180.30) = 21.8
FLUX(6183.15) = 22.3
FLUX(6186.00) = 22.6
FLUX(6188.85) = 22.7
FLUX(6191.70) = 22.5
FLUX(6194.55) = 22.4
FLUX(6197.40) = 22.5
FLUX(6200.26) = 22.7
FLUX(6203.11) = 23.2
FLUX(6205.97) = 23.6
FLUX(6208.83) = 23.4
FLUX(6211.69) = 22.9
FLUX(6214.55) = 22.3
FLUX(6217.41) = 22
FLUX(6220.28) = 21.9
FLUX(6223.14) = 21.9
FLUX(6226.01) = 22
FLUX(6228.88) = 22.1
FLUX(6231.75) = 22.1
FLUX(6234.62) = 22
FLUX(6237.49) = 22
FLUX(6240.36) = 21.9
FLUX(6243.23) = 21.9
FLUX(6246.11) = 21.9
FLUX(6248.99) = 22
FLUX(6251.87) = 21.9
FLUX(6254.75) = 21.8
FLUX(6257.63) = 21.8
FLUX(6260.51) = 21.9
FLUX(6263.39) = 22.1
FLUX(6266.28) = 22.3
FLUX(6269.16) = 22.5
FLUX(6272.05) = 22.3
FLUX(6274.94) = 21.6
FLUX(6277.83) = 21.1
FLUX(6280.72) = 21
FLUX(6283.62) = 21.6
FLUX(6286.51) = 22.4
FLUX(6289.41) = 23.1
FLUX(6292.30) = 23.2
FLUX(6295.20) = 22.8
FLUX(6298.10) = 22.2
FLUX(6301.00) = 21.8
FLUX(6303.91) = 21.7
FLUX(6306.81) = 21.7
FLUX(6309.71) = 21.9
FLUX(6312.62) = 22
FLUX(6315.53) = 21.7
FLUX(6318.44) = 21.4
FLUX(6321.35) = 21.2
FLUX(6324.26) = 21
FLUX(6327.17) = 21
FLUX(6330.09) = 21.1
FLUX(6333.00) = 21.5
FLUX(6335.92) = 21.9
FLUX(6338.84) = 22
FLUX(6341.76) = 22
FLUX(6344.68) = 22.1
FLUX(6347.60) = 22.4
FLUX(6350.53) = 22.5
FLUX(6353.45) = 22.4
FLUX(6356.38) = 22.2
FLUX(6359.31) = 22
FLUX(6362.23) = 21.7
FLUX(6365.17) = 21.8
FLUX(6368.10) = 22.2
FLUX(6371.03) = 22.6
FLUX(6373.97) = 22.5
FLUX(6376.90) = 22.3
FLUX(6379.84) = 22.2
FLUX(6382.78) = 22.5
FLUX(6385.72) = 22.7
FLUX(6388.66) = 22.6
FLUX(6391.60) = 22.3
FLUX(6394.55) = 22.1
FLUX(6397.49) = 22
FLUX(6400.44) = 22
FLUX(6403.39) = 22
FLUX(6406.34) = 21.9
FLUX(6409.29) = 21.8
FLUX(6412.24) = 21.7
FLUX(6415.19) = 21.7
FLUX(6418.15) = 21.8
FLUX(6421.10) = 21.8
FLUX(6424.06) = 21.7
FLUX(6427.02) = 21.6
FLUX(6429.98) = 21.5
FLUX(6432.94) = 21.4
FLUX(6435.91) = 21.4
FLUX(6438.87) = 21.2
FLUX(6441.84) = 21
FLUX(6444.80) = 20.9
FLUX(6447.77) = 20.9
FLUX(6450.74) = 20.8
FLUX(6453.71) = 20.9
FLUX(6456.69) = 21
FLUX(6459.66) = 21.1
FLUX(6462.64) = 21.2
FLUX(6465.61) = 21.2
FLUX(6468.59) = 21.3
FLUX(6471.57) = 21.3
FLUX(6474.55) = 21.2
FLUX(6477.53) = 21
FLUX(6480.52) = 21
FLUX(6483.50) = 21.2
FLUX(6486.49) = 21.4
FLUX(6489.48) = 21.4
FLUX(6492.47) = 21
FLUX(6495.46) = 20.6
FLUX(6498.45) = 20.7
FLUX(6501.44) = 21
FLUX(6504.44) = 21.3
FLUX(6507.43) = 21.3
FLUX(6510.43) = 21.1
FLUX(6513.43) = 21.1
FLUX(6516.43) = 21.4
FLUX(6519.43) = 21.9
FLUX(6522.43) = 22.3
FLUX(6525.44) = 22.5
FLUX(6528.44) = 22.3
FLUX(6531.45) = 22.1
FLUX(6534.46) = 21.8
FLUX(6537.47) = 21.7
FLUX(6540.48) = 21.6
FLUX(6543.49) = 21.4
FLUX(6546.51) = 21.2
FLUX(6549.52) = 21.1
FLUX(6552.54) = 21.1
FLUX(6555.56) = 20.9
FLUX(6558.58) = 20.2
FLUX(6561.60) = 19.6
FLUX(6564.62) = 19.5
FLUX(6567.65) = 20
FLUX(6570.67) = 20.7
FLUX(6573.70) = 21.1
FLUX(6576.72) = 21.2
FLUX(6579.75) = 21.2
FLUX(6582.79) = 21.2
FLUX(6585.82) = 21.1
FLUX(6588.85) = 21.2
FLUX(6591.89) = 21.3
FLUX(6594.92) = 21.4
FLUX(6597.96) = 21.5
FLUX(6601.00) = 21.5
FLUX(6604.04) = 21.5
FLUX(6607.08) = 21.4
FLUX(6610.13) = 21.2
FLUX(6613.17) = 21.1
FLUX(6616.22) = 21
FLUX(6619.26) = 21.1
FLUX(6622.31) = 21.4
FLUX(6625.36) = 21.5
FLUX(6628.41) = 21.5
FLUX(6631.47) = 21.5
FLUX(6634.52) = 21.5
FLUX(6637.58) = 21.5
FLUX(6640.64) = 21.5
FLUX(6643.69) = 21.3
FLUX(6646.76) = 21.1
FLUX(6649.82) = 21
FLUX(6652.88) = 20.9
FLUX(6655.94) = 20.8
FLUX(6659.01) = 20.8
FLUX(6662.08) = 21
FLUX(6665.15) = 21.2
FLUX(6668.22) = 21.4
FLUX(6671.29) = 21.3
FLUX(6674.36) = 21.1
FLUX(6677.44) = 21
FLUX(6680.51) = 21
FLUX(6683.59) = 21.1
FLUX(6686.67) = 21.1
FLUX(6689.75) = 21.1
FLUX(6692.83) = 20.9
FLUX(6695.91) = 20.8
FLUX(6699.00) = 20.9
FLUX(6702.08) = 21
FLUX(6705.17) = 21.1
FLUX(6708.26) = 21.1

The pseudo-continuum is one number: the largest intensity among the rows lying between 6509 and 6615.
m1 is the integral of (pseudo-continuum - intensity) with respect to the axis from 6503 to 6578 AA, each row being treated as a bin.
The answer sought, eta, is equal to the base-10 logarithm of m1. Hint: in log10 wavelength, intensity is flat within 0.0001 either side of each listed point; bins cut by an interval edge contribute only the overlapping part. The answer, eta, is 1.98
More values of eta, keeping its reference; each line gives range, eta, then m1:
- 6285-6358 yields 1.59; 39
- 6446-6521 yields 2.01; 103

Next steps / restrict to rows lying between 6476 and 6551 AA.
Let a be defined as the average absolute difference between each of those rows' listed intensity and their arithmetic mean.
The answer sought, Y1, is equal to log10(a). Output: -0.4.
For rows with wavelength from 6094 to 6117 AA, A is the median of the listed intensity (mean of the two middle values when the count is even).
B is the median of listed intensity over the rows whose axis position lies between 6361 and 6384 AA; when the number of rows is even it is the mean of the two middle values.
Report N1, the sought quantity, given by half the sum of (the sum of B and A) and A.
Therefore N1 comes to 32.4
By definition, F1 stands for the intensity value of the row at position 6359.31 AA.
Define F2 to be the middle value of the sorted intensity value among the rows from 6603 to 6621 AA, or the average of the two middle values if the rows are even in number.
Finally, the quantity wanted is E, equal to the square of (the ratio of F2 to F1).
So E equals 0.92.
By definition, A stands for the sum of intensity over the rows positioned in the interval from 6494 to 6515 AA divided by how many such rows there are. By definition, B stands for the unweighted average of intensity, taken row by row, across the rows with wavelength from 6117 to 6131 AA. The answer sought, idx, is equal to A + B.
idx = 42.1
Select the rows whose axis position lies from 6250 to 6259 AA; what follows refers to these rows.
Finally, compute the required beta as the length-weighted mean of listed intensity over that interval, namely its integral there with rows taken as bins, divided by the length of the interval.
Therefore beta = 21.8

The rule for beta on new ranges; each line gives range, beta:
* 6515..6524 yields 21.9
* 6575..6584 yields 21.2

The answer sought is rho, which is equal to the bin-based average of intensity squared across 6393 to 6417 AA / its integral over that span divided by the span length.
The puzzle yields 480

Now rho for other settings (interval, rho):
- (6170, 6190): 478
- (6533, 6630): 446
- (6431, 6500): 445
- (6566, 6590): 439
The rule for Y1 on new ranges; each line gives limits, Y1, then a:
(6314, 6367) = -0.4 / 0.4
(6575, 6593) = -1.5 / 0.0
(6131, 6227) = -0.2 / 0.6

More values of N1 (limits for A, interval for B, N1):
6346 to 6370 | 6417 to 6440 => 33.0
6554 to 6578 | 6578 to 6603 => 31.1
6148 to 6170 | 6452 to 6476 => 31.9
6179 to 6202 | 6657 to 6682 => 33.0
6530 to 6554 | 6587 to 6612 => 32.2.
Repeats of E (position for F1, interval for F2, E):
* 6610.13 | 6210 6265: 1.08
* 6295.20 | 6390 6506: 0.87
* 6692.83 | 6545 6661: 1.03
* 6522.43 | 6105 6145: 0.90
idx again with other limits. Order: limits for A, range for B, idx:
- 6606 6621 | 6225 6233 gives 43.2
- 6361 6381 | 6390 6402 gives 44.3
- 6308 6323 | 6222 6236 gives 43.7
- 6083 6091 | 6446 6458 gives 42.3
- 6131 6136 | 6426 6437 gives 43.0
